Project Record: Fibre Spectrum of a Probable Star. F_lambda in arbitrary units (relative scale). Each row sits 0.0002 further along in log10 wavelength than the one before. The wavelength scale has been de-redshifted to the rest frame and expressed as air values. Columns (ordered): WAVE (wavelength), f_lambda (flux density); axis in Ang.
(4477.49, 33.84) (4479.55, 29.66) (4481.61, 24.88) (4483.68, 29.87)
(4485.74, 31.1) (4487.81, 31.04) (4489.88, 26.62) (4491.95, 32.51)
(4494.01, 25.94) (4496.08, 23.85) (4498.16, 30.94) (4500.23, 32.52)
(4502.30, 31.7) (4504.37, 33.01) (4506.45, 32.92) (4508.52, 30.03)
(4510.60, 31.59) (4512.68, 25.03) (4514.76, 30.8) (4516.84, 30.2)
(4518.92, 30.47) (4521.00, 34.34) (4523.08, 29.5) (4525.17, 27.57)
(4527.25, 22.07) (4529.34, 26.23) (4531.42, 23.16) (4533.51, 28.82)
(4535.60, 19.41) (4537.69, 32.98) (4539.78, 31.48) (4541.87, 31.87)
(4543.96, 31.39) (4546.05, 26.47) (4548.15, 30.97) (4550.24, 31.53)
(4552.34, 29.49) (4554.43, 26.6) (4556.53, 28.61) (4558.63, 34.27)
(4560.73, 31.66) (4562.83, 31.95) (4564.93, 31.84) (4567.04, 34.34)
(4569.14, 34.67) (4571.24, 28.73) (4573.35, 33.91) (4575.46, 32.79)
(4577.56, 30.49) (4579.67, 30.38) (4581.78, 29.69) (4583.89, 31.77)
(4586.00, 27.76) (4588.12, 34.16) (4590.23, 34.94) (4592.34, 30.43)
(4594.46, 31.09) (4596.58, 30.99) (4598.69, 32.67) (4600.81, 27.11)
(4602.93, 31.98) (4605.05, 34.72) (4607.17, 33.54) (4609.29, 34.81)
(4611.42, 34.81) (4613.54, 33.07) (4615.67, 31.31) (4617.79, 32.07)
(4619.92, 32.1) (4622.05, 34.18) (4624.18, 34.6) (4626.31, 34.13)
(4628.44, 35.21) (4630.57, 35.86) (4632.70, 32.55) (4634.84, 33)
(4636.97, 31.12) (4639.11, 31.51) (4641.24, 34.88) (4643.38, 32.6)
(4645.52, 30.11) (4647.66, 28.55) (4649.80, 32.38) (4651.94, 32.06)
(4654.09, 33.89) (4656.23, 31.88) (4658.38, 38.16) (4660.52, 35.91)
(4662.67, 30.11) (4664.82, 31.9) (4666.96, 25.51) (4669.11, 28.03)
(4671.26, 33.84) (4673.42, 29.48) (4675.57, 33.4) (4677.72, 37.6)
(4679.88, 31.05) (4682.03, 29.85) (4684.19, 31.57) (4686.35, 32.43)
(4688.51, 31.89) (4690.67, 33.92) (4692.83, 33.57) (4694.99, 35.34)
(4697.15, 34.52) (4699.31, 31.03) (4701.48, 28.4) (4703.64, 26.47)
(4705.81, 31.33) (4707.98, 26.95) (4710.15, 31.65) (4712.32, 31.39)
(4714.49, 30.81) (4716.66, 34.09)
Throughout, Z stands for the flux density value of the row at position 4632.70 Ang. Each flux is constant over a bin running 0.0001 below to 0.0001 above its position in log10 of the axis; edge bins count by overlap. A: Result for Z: 32.55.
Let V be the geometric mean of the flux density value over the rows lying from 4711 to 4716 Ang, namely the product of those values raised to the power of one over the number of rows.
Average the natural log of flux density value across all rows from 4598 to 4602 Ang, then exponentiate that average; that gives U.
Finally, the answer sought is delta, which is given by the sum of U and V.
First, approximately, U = 29.8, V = 31.1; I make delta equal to 61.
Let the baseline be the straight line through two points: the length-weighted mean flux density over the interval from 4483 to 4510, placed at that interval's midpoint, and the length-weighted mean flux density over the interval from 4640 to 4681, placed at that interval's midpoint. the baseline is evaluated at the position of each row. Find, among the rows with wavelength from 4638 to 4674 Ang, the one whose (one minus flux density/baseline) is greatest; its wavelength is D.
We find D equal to 4666.96 Ang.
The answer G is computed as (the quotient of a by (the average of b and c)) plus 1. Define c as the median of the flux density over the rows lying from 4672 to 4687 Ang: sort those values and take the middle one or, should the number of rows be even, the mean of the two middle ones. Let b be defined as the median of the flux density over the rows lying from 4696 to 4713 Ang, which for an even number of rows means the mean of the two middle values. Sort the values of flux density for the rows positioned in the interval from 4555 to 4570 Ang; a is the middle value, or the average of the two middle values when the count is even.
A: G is 2.02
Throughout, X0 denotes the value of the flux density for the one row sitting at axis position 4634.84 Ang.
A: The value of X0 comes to 33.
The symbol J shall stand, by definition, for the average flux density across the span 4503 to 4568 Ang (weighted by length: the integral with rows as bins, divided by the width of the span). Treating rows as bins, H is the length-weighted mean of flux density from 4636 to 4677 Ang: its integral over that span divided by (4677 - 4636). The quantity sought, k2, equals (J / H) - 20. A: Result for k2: -19.1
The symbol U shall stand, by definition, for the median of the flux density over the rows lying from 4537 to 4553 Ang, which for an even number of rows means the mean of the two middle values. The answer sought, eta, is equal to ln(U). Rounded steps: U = 31.4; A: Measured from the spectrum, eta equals 3.45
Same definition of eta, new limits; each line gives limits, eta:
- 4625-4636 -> 3.53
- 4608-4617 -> 3.52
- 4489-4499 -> 3.28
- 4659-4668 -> 3.43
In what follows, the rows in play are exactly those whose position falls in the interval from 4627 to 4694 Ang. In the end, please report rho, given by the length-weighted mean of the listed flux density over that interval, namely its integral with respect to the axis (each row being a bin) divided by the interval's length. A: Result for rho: 32.4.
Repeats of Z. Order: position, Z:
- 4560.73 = 31.66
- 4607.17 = 33.54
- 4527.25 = 22.07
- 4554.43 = 26.6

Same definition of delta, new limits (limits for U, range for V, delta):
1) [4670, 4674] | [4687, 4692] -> 64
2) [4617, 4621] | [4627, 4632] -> 68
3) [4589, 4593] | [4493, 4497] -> 57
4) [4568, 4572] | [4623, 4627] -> 66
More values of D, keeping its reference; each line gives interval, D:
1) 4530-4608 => 4535.60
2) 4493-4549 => 4535.60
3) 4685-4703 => 4701.48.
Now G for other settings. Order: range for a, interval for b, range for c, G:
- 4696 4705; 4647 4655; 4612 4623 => 1.92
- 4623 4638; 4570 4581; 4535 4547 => 2.10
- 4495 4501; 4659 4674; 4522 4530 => 2.09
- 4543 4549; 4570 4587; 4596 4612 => 1.97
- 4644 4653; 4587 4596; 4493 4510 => 1.97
